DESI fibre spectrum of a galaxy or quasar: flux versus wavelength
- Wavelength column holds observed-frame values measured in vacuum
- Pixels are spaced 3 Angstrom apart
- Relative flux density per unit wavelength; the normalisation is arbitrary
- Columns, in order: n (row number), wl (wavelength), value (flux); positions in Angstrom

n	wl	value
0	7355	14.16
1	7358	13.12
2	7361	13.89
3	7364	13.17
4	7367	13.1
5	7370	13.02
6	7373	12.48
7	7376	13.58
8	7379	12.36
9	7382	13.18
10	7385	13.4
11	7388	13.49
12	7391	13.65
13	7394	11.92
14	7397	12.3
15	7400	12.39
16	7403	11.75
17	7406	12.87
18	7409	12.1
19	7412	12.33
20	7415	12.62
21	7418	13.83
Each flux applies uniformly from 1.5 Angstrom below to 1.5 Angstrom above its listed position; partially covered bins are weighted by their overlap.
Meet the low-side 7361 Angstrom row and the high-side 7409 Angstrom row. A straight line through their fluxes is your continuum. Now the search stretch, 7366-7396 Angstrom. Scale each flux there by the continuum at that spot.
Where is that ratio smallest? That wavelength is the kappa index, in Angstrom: 7373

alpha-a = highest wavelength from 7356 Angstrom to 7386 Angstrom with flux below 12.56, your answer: 7379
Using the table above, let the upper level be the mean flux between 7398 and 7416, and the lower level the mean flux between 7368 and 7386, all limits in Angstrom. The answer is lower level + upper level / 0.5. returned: 37.7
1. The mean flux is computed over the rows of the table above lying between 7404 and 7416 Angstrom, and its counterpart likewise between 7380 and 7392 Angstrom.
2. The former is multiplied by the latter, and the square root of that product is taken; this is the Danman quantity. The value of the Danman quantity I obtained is 12.9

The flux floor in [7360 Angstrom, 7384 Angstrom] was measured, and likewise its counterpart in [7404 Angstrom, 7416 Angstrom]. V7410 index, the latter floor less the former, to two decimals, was -0.26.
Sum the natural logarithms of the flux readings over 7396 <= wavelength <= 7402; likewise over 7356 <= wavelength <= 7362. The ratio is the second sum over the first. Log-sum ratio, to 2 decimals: 1.04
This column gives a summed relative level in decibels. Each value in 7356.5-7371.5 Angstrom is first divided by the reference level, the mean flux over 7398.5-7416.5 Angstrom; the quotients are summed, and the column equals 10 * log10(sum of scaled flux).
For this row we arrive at 7.30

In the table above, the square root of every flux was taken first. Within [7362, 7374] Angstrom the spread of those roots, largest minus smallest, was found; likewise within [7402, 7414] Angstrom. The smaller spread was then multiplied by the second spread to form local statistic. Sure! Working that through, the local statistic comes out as 0.0154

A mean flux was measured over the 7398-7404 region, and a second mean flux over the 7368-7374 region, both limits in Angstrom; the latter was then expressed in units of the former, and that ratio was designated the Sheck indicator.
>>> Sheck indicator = 1.06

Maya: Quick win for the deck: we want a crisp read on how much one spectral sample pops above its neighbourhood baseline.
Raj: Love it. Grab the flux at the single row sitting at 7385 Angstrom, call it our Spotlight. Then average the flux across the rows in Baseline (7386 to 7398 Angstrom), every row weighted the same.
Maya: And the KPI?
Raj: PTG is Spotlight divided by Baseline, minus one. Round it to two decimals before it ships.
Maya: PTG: 0.04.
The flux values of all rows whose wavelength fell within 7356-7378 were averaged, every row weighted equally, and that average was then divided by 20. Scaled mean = 0.660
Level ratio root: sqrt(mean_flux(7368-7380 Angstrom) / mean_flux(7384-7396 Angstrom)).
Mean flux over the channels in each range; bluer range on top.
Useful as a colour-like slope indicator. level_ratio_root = 0.99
